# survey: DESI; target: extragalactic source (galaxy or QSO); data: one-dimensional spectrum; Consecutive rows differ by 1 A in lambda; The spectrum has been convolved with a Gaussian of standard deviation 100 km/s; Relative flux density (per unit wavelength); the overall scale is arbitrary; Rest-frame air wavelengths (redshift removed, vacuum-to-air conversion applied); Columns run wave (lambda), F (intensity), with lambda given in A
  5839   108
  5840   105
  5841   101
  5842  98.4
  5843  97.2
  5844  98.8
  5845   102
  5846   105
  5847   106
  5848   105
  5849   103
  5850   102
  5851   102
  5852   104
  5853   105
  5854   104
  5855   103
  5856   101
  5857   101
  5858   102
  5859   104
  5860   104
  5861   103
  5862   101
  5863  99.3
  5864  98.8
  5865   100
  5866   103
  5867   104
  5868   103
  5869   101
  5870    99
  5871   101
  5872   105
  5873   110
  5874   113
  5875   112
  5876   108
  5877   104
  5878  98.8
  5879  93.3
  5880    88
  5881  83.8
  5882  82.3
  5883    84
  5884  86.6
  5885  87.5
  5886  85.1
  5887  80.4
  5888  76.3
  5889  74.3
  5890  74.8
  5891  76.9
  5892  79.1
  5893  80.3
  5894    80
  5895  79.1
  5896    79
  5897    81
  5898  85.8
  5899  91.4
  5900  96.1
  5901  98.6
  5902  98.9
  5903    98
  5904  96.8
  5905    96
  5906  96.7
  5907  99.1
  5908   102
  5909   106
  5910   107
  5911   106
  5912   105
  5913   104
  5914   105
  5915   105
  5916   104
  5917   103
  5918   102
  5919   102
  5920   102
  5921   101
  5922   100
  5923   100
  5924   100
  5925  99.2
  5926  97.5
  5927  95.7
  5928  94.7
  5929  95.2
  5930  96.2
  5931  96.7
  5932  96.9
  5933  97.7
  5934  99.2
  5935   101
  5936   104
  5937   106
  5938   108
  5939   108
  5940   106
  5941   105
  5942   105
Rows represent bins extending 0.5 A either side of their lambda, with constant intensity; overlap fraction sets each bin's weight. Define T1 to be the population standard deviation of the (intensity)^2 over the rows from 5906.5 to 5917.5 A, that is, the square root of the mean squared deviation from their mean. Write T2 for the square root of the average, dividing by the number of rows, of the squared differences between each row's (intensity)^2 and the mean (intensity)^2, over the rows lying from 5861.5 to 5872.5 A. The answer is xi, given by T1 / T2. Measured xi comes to 1.1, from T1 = 433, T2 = 408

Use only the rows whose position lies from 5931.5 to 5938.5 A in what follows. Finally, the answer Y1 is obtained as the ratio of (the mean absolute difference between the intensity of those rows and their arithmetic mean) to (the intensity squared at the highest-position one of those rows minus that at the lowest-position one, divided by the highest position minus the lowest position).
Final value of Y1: 0.009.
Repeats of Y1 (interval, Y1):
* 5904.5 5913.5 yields 0.018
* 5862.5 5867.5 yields 0.008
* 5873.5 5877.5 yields -0.005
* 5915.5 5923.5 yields -0.009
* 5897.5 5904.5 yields 0.011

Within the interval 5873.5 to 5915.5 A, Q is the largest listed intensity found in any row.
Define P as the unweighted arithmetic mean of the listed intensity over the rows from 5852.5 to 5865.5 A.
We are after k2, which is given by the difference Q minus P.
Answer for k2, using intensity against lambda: 11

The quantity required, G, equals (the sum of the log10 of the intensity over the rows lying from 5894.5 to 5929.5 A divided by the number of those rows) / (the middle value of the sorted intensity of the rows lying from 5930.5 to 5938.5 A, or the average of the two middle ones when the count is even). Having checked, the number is 0.0199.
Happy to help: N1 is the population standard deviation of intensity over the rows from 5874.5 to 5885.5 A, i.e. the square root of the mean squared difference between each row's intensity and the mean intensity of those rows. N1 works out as 10.1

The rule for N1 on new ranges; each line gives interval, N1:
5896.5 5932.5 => 5.3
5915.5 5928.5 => 2.7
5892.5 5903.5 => 8.2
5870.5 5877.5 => 4.1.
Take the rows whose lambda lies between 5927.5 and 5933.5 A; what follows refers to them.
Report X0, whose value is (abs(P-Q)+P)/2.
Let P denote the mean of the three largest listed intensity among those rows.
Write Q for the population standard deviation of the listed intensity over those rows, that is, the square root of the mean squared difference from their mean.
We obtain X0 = 96.6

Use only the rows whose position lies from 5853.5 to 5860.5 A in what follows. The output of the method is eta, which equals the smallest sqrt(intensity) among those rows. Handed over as 10.0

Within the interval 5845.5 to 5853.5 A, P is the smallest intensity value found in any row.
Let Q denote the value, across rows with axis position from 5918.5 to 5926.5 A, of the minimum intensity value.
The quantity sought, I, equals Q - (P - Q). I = 93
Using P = 102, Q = 97.5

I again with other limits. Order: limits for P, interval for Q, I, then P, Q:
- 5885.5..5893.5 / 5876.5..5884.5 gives 90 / 74.3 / 82.3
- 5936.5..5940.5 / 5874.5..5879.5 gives 81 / 106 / 93.3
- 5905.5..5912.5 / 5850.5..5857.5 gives 105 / 96.7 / 101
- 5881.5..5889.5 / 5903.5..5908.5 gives 118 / 74.3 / 96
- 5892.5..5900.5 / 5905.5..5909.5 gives 114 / 79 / 96.7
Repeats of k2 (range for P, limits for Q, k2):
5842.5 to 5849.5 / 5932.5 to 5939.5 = 6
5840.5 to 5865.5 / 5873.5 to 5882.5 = 11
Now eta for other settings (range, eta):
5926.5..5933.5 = 9.7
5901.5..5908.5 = 9.8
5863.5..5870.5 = 9.9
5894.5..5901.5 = 8.9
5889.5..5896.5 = 8.6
